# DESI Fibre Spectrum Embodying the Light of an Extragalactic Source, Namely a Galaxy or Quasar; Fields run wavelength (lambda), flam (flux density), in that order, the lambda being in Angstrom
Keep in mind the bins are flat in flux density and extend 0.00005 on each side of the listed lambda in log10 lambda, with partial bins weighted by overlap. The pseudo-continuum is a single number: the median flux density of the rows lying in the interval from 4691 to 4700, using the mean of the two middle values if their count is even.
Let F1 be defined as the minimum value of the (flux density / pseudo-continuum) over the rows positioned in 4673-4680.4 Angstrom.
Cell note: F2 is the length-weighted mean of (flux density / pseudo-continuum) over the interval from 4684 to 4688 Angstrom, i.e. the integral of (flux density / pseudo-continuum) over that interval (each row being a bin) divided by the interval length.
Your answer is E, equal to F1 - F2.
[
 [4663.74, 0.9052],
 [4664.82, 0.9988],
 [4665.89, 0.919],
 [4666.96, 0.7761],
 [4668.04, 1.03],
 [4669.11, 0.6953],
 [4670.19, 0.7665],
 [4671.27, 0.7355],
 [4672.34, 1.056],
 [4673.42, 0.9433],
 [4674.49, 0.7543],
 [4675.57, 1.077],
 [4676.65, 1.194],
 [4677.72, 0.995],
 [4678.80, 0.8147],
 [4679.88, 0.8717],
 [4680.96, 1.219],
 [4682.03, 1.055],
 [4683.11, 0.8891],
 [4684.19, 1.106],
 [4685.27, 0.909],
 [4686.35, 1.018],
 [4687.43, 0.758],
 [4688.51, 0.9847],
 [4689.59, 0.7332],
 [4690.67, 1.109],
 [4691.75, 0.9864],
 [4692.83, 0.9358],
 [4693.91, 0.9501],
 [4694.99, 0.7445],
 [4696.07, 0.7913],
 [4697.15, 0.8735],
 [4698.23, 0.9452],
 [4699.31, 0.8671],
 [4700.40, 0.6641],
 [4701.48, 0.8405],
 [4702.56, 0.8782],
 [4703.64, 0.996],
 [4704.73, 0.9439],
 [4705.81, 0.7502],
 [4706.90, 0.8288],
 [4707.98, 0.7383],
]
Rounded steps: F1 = 0.83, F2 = 1.03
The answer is -0.20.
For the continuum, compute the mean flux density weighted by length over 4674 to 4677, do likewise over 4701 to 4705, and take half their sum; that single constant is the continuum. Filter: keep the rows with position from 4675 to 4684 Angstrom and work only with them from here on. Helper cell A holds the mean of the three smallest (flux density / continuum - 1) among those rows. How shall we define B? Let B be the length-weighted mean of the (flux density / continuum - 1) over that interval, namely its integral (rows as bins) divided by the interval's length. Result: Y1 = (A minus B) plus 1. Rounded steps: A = -0.10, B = 0.06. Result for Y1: 0.834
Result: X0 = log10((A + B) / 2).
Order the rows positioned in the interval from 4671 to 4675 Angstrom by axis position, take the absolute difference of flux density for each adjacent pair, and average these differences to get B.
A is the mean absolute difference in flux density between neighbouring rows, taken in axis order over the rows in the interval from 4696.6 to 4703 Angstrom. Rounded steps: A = 0.11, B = 0.207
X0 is -0.79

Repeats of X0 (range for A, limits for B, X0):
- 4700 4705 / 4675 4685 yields -0.86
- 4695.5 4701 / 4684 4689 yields -0.81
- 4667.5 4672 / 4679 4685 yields -0.73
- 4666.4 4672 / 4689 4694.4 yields -0.80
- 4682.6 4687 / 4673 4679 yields -0.73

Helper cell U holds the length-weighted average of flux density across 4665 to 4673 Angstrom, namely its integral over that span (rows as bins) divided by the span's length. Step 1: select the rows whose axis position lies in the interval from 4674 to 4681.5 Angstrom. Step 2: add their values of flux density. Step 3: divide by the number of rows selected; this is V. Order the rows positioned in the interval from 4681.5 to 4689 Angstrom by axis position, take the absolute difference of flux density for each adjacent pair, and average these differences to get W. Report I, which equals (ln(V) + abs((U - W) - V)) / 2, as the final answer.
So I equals 0.156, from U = 0.862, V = 0.99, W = 0.196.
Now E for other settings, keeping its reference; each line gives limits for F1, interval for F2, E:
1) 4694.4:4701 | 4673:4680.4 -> -0.32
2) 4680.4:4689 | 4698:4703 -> -0.08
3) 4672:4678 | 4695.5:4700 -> -0.12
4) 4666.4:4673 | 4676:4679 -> -0.36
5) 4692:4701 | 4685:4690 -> -0.24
